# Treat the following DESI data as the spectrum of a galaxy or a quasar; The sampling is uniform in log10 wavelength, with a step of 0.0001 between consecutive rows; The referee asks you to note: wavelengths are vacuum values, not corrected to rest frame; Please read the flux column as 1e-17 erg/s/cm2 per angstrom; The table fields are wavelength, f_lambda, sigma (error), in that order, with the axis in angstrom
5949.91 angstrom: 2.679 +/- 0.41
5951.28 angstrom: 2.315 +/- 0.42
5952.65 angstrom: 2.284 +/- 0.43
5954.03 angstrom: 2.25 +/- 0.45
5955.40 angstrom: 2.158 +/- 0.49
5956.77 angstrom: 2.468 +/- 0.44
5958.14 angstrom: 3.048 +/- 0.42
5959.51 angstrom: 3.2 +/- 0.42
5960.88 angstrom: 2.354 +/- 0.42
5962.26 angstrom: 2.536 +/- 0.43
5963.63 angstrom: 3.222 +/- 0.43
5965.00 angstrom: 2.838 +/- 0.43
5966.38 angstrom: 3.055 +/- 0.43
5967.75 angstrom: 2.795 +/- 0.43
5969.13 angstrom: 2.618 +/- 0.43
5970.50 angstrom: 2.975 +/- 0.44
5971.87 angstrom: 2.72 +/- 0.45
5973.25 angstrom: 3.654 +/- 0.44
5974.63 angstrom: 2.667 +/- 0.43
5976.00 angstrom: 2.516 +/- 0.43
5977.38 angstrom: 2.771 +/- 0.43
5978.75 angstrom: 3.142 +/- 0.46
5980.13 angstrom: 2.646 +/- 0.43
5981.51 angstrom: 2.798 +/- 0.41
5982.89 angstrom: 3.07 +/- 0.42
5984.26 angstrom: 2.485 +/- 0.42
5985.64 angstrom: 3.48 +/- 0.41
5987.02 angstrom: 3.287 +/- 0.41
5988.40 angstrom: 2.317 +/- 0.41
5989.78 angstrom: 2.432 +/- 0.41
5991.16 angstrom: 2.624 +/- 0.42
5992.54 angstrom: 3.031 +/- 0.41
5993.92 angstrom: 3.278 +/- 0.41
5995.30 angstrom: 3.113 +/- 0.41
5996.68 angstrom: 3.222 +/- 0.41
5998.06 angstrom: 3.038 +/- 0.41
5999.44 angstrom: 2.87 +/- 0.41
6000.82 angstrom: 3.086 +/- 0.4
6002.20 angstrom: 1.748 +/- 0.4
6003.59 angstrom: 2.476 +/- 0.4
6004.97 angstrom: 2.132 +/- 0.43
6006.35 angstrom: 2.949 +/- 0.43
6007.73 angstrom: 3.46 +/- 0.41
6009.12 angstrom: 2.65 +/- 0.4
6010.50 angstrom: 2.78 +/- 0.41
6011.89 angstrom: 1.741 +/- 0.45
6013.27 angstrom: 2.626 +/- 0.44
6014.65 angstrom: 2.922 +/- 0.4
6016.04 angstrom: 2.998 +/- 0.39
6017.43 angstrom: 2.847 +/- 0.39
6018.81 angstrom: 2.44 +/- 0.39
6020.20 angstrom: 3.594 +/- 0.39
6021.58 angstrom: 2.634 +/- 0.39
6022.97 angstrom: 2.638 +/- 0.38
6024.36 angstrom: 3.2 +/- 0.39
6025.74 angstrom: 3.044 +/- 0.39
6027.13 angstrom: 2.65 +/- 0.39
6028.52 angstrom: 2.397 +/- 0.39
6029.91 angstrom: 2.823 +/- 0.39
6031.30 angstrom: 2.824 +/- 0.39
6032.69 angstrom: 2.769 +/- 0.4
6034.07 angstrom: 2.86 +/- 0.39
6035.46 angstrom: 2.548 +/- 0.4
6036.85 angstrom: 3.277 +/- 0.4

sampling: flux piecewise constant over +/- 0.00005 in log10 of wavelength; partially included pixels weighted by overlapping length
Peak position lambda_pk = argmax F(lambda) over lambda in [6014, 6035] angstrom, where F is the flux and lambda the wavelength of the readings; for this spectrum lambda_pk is 6020.20 angstrom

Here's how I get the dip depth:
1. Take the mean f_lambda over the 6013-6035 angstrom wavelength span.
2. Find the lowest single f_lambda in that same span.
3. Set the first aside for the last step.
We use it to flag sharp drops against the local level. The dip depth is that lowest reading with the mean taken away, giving -0.43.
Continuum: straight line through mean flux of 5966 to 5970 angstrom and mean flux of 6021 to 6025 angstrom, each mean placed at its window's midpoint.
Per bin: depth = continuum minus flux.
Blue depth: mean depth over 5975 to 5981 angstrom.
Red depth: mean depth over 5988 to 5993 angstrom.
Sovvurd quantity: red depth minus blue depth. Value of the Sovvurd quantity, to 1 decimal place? 0.2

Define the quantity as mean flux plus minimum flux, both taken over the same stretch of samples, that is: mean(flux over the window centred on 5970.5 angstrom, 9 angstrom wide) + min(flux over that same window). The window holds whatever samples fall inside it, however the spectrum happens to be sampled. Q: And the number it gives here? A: 5.5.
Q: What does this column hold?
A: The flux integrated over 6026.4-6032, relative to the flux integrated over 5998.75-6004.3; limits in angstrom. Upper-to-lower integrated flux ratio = 1.06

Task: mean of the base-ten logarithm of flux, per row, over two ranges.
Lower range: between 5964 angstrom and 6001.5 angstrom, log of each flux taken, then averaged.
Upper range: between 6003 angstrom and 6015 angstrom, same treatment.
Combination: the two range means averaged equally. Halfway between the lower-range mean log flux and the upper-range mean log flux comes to 0.437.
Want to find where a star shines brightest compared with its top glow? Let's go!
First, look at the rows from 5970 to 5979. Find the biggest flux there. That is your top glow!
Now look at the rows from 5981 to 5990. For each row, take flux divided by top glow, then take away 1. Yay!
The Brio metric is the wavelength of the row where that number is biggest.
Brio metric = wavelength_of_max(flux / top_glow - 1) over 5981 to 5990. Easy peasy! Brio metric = 5985.64 angstrom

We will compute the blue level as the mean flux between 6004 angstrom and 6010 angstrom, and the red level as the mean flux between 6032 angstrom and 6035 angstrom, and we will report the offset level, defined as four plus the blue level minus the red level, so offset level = 3.98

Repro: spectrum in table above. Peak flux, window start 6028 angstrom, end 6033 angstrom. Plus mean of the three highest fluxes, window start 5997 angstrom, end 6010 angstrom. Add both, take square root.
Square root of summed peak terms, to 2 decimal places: 2.45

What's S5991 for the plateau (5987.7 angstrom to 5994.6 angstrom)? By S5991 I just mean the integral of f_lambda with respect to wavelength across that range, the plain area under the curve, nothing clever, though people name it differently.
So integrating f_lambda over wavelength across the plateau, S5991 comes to 18.9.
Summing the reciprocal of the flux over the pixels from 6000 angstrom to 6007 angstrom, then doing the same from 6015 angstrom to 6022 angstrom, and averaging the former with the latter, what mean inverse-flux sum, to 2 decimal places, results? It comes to 1.93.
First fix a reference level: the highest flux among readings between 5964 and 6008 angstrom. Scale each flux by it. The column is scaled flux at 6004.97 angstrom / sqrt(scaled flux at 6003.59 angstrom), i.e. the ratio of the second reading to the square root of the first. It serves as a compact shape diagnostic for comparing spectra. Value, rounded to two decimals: 0.71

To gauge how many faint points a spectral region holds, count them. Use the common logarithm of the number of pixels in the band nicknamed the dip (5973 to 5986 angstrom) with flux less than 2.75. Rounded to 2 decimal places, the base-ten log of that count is 0.60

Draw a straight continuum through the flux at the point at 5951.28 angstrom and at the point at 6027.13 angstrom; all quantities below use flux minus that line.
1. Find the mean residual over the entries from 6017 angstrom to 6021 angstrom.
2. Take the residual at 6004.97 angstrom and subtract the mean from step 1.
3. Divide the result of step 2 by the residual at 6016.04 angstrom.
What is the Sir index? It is -1.9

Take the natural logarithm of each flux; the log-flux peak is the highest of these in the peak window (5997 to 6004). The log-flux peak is 1.13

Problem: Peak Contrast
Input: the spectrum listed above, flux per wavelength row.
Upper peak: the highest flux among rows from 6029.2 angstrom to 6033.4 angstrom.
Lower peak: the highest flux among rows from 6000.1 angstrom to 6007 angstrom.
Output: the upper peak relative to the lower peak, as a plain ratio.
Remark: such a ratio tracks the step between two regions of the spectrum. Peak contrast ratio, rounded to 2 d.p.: 0.92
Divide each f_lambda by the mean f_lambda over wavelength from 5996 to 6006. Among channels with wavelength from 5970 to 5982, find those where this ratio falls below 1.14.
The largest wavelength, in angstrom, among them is 5981.51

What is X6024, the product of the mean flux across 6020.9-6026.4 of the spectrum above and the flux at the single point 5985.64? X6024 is 10.0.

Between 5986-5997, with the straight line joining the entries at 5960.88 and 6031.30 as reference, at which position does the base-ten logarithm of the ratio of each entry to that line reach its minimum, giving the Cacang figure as 5988.40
